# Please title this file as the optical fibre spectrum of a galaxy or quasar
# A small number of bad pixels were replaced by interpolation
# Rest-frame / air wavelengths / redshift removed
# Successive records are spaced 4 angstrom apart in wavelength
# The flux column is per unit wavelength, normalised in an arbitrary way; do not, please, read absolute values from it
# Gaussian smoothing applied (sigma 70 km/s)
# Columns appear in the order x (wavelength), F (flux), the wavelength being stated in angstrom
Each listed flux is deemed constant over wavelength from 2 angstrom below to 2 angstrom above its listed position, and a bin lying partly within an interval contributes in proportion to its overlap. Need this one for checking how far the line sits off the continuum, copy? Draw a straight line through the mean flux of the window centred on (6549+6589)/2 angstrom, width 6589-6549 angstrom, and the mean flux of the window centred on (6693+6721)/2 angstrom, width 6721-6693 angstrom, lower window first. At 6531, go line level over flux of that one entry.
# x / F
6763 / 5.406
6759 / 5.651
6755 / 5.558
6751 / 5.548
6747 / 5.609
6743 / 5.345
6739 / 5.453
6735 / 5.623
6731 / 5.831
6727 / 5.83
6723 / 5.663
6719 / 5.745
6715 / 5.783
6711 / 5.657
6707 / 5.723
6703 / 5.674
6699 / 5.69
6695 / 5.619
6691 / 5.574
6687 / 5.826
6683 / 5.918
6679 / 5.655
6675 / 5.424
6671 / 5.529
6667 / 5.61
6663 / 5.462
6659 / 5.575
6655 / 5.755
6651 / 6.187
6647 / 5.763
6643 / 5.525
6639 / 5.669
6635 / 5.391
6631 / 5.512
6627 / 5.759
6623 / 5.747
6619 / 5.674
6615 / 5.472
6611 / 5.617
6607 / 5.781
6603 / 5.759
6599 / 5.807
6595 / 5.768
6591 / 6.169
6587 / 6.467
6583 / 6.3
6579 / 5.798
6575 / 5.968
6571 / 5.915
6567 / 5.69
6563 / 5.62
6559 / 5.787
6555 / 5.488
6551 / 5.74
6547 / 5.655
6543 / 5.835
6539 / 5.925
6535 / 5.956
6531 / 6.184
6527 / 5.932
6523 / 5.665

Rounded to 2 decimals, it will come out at 0.96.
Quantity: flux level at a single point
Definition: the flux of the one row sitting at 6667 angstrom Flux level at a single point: 5.61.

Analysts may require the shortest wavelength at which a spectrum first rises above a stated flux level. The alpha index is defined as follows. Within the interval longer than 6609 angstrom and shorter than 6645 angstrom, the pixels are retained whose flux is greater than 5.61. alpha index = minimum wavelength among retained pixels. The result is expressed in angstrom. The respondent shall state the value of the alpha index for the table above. 6611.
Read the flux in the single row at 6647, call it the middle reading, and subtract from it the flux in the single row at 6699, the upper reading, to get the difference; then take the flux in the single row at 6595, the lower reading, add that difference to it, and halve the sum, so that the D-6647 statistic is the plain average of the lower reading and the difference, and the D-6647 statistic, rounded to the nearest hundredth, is 2.92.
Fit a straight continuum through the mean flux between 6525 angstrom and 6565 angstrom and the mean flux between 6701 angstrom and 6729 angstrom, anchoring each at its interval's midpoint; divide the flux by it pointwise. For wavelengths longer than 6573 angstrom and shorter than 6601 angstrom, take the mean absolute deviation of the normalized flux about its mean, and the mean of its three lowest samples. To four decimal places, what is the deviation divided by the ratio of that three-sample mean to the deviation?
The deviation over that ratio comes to 0.0016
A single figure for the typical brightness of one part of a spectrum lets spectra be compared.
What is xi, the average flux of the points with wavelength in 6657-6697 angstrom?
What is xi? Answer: 5.62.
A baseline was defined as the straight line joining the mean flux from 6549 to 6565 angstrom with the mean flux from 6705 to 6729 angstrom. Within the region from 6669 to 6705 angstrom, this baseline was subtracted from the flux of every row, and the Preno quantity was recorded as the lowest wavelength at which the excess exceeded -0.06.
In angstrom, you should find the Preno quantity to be 6683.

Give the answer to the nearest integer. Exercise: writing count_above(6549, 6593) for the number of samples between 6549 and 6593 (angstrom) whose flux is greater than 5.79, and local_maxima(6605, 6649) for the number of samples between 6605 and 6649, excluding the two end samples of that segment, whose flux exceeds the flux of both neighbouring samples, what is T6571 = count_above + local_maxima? 8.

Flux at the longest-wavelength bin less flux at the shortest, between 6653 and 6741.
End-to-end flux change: -0.30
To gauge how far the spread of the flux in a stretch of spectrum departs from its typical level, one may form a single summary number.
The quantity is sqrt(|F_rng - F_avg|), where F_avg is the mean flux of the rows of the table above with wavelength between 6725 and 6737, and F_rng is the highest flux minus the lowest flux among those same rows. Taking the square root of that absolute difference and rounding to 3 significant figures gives 2.36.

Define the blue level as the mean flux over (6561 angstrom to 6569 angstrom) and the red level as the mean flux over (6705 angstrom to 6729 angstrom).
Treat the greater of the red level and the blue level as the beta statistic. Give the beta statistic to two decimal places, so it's 5.73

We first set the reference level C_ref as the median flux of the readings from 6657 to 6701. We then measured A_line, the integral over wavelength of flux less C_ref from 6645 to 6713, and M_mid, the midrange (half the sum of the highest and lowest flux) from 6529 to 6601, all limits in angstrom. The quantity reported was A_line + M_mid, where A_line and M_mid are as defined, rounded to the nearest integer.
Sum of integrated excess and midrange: 11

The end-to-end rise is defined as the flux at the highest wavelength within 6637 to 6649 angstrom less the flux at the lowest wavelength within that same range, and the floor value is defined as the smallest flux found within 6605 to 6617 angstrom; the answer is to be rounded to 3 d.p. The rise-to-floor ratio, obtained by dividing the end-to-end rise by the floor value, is 0.017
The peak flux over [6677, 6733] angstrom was 5.918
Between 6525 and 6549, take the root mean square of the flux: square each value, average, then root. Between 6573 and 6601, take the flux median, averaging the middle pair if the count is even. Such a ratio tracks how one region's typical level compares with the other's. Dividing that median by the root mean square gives 1.01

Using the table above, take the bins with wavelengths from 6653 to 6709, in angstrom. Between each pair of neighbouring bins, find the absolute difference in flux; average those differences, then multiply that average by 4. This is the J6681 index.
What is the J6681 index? 0.51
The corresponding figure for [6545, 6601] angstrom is 0.84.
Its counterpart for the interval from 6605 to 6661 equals 0.82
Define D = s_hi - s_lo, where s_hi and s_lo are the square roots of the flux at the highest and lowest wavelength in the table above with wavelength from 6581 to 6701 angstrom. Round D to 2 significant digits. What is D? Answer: -0.12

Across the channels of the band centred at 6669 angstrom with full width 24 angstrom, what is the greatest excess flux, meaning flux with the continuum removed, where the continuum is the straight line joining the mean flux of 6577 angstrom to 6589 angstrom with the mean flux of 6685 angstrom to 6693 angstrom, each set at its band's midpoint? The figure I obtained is -0.091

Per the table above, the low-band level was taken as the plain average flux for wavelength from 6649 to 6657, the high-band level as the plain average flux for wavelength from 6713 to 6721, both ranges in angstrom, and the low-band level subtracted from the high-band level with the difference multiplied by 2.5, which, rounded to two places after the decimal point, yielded -0.52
